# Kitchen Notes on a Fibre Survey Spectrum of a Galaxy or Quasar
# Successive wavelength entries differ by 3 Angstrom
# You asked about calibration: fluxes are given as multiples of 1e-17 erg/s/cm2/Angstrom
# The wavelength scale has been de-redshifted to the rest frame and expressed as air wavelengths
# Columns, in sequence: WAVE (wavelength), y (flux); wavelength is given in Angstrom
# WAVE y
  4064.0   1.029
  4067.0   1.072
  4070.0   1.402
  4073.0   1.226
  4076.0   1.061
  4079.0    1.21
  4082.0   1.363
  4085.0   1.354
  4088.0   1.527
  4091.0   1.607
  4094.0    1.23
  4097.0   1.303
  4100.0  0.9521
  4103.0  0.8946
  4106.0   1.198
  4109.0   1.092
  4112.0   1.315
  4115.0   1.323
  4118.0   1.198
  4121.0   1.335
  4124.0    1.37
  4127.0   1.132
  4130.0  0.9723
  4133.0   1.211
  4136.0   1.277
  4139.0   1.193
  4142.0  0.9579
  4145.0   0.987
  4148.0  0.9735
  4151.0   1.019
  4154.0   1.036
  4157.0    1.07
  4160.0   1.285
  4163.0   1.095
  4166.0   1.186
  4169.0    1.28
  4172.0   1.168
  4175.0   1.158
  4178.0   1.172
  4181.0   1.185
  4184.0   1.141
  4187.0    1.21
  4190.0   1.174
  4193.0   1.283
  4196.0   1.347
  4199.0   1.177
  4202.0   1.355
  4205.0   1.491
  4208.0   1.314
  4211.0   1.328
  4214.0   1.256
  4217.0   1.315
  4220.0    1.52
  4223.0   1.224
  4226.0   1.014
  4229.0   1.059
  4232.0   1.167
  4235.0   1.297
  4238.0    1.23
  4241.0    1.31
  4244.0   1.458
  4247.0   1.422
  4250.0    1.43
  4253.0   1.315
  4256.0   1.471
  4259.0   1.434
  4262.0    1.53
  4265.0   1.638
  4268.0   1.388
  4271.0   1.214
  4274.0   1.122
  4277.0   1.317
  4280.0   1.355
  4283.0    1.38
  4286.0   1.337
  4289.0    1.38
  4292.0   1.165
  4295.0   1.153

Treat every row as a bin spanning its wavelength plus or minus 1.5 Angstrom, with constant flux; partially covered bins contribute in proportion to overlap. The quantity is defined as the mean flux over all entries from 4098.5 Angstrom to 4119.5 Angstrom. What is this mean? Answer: 1.14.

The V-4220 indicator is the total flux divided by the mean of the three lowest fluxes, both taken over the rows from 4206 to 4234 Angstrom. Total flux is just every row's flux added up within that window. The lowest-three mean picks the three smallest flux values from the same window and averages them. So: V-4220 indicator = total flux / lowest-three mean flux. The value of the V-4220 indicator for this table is 10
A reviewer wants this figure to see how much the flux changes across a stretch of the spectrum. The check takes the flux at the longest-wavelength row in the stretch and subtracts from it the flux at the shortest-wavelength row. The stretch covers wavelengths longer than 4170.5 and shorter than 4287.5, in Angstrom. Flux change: 0.17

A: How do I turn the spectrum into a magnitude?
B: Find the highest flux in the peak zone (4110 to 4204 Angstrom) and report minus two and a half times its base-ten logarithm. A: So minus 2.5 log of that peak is -0.342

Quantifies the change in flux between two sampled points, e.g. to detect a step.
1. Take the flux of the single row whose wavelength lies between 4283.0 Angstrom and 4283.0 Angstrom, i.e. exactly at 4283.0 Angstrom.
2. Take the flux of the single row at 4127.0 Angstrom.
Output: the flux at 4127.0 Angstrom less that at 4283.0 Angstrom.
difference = -0.25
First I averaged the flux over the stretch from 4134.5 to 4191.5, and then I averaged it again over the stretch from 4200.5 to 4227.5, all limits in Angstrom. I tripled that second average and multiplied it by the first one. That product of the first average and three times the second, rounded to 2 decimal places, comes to 4.47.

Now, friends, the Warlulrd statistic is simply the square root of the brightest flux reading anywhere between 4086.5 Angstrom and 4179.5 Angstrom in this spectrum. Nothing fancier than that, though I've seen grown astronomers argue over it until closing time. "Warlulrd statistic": 1.27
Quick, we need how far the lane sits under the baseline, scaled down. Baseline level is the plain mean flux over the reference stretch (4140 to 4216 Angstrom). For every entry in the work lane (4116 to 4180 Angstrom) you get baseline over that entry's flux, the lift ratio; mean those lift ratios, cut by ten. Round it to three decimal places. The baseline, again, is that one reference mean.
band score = 0.105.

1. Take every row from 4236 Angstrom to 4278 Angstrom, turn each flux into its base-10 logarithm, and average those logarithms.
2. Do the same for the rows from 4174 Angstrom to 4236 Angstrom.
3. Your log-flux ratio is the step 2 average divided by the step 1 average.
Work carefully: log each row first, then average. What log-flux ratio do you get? 0.7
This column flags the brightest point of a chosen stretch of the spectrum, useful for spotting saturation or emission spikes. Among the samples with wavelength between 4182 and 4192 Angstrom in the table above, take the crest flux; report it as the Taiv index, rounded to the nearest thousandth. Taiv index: 1.210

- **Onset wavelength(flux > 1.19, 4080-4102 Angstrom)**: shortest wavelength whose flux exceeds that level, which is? 4082.0 Angstrom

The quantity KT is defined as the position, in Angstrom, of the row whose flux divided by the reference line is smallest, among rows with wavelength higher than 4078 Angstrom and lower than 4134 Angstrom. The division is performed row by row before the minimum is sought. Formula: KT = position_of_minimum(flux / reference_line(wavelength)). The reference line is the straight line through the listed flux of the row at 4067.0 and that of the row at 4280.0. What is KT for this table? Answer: 4103.0 Angstrom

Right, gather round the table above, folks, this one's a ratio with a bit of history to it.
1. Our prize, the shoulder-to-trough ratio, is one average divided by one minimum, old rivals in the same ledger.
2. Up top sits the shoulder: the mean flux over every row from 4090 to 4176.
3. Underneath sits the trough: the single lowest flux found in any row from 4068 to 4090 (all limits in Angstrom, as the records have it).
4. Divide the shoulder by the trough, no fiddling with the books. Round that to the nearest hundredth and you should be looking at 1.10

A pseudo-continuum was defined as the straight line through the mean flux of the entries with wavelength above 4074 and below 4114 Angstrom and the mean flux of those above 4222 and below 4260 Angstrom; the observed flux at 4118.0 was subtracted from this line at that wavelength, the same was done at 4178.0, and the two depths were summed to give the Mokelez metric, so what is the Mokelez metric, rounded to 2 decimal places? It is 0.15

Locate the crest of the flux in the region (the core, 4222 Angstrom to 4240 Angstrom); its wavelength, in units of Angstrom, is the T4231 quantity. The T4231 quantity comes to 4235.0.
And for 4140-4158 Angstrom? 4157.0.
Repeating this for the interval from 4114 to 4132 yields 4124.0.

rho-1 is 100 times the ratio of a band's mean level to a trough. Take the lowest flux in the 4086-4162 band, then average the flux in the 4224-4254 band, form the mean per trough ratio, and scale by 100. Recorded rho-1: 142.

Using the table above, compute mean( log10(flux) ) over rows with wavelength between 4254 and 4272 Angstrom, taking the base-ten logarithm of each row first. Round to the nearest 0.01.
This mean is 0.16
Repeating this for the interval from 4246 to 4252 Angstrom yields 0.15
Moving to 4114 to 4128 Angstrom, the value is 0.10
